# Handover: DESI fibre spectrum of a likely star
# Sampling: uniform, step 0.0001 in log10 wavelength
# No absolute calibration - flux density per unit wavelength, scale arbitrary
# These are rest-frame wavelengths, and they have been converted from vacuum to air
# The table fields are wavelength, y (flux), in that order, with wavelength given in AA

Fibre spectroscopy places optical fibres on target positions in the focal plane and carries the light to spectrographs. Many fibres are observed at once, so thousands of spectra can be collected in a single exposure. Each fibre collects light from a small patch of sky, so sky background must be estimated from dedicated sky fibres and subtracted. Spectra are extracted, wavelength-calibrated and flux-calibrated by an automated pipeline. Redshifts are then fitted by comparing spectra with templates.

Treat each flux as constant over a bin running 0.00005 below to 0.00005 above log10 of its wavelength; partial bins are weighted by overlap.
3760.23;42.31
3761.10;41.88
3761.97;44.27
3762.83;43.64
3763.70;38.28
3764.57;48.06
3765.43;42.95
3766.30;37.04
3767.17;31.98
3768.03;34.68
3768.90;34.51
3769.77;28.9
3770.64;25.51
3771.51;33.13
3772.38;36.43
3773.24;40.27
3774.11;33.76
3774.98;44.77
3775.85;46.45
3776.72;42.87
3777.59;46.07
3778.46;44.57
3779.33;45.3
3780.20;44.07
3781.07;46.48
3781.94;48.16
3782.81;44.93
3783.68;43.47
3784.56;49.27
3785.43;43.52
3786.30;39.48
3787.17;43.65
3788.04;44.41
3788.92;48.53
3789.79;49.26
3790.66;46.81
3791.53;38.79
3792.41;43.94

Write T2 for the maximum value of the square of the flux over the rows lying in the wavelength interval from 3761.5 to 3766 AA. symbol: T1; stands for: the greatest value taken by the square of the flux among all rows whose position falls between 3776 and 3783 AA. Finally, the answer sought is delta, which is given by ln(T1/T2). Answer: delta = 0.00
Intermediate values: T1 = 2319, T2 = 2310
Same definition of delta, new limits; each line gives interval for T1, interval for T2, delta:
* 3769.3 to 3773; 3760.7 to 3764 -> -0.39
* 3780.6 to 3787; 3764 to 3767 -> 0.05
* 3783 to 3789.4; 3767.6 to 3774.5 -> 0.40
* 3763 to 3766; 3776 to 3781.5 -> 0.07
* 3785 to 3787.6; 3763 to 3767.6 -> -0.19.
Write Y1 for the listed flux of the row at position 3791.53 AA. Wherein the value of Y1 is 38.79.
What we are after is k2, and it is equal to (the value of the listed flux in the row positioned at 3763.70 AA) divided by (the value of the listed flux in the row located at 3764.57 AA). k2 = 0.80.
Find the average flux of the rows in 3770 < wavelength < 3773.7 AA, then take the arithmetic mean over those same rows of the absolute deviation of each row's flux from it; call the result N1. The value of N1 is 4.5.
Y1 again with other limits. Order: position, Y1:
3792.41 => 43.94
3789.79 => 49.26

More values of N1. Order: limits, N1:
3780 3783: 1.4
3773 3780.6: 2.8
